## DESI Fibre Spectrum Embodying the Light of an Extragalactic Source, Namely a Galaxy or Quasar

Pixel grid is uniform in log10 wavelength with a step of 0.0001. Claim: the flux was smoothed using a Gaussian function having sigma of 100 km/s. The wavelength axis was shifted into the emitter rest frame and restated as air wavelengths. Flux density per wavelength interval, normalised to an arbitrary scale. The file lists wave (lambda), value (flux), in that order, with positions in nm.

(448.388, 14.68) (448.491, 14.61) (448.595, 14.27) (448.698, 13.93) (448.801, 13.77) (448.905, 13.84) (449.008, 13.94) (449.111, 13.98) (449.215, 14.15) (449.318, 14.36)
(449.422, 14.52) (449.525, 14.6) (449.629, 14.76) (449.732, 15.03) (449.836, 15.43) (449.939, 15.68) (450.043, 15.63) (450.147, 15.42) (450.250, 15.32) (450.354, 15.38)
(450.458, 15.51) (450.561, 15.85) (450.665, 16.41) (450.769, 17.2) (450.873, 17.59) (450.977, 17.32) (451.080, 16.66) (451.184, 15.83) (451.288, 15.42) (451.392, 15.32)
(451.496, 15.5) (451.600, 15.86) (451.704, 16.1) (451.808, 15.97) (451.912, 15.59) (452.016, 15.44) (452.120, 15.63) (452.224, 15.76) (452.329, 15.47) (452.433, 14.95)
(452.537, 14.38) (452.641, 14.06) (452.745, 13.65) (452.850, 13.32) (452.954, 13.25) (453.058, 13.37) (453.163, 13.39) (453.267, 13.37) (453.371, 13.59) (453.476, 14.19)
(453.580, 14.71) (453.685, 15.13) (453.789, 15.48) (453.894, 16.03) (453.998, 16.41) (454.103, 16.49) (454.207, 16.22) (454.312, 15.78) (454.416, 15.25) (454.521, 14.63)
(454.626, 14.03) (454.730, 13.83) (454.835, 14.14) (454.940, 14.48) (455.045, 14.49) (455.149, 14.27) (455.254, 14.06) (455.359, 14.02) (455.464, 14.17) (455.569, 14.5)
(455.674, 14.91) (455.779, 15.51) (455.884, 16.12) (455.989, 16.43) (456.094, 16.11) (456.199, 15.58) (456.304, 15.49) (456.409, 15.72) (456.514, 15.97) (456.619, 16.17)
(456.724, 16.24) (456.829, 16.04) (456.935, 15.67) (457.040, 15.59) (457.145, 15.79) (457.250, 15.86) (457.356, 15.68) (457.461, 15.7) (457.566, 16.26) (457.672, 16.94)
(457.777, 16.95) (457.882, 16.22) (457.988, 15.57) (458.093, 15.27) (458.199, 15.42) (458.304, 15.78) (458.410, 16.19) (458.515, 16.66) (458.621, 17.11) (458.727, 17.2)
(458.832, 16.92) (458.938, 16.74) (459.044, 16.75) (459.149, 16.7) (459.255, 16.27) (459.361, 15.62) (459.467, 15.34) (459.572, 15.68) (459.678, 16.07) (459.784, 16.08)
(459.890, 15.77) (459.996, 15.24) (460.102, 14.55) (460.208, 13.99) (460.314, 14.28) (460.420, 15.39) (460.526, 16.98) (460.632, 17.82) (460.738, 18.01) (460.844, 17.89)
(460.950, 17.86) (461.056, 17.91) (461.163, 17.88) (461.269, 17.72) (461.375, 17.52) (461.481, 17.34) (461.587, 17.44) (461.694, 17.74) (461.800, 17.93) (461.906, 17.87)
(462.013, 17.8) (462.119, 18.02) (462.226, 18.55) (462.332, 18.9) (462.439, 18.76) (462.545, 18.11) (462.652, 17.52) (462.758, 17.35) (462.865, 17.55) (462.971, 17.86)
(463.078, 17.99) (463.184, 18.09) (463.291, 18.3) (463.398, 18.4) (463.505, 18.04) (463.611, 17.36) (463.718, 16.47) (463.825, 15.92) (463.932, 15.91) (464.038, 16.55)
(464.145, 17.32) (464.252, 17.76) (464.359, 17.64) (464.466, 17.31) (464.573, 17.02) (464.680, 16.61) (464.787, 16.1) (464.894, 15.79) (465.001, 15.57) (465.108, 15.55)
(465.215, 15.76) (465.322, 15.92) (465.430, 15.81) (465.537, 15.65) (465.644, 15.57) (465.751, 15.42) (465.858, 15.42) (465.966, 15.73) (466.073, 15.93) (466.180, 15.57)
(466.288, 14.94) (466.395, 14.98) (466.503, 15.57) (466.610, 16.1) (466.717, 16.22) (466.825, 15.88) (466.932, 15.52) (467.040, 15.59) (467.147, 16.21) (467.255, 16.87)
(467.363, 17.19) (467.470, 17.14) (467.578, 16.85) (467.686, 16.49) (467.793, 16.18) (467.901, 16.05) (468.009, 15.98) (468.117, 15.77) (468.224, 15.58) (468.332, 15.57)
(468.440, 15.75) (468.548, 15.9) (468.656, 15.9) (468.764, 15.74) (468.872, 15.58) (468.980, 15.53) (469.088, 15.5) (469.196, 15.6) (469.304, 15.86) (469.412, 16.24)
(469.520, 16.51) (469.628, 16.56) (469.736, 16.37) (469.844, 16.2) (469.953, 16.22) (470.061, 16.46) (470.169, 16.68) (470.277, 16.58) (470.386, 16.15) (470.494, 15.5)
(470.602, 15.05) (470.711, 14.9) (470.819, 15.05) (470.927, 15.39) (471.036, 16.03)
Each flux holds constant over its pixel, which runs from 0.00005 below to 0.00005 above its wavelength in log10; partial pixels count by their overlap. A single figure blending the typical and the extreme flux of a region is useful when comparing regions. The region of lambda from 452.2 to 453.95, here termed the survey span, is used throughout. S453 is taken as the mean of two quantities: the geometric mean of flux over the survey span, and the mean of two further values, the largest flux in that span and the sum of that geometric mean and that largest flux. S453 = 18.8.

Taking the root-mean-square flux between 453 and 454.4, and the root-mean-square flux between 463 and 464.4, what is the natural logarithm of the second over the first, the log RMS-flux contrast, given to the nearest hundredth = 0.15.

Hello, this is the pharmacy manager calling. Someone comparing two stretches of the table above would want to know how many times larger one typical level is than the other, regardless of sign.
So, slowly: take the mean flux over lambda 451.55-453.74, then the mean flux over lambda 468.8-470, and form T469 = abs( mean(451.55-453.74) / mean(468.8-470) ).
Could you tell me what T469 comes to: 0.91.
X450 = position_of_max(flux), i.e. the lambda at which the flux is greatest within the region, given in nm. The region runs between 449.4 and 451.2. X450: 450.873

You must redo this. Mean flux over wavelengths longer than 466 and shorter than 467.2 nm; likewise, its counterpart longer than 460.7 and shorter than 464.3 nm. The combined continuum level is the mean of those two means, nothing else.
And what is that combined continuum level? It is 16.7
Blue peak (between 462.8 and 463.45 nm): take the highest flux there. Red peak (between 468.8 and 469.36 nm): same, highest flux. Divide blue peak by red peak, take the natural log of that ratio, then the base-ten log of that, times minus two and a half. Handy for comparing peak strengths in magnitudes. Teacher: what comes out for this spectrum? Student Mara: 2.1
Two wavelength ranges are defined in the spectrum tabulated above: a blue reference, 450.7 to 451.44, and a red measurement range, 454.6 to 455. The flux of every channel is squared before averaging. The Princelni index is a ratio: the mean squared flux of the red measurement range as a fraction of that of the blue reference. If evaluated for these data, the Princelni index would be 0.73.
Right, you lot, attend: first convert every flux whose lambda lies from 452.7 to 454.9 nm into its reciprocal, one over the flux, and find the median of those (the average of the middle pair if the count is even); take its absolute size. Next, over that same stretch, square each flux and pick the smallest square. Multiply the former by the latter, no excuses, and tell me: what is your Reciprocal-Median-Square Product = 12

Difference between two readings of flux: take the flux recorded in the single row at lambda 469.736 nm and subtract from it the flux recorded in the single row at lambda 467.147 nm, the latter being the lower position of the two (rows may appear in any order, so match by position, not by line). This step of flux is 0.2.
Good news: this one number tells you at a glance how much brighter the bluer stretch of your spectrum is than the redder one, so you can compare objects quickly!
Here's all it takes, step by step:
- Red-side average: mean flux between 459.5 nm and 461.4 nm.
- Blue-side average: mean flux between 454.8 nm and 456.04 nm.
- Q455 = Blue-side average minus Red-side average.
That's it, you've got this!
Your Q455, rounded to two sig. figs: -1.7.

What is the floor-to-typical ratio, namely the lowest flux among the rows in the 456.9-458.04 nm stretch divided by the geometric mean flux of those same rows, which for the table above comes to 0.972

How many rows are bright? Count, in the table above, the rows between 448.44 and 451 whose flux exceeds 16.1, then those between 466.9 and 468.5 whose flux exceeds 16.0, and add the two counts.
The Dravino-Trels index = 12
